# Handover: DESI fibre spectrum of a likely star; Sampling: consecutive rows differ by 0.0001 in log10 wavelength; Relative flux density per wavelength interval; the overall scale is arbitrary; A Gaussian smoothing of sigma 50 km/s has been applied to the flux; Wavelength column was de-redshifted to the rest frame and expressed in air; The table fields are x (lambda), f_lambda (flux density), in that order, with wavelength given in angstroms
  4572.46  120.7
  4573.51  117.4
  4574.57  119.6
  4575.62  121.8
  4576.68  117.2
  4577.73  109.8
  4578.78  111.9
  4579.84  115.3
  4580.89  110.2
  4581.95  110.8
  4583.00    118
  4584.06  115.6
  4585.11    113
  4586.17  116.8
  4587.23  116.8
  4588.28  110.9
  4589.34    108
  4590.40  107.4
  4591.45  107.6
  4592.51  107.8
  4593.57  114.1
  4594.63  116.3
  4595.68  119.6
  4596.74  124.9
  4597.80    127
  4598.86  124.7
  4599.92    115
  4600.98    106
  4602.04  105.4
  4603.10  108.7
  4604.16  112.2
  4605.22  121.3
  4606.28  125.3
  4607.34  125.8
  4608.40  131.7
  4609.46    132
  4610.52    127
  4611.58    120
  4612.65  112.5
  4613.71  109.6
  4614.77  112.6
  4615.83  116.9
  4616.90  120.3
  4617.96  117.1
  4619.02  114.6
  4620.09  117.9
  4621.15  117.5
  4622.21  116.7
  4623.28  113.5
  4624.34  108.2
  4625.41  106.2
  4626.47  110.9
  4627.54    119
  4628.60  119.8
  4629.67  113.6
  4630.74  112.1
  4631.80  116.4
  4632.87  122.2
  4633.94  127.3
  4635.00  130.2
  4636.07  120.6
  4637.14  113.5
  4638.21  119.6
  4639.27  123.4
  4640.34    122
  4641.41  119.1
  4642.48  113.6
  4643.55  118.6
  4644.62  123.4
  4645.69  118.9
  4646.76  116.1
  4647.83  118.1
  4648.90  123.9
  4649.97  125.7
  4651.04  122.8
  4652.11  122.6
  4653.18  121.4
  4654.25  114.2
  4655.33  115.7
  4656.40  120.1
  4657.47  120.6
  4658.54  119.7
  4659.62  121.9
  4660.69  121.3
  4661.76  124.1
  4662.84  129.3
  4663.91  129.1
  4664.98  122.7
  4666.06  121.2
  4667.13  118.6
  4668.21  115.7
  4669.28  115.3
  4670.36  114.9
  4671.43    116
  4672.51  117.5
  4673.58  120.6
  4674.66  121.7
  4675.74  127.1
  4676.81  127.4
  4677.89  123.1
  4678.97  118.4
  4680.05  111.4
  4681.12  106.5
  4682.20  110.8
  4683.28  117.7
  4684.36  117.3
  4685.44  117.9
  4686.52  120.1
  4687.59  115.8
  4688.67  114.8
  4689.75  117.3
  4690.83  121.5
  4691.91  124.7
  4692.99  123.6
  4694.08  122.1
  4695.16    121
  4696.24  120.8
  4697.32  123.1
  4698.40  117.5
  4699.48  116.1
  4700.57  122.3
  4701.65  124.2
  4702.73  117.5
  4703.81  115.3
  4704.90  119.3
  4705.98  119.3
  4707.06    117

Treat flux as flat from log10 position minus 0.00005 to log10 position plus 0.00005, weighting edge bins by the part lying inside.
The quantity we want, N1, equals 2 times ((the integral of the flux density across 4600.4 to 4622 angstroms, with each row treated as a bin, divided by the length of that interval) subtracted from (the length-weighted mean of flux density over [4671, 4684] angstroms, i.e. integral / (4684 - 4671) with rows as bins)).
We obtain 1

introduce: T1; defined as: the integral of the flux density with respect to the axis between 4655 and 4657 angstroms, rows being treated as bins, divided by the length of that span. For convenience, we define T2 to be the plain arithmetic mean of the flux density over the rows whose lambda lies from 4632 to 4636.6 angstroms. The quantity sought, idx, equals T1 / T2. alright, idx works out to 0.95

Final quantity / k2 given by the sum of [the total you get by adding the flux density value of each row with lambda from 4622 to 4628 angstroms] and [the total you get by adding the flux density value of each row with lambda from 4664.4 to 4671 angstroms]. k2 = 1383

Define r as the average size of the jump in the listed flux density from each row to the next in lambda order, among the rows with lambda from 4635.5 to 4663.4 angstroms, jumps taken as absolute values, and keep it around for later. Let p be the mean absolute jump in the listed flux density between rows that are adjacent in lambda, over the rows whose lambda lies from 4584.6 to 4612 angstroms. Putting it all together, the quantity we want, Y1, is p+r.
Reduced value 7.04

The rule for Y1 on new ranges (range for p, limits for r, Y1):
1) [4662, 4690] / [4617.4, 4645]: 6.92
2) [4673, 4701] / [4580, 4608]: 6.57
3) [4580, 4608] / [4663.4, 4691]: 6.46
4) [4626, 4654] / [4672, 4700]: 7.03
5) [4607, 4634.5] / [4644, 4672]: 6.34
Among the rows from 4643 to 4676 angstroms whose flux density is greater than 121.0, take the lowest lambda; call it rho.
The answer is 4644.62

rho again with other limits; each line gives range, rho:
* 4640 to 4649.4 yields 4640.34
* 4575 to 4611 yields 4575.62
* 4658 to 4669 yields 4659.62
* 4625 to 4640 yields 4632.87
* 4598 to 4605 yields 4598.86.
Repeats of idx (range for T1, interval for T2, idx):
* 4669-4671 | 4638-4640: 0.95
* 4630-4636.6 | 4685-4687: 1.02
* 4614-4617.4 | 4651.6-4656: 0.98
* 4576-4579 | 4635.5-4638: 0.97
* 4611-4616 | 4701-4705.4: 0.96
